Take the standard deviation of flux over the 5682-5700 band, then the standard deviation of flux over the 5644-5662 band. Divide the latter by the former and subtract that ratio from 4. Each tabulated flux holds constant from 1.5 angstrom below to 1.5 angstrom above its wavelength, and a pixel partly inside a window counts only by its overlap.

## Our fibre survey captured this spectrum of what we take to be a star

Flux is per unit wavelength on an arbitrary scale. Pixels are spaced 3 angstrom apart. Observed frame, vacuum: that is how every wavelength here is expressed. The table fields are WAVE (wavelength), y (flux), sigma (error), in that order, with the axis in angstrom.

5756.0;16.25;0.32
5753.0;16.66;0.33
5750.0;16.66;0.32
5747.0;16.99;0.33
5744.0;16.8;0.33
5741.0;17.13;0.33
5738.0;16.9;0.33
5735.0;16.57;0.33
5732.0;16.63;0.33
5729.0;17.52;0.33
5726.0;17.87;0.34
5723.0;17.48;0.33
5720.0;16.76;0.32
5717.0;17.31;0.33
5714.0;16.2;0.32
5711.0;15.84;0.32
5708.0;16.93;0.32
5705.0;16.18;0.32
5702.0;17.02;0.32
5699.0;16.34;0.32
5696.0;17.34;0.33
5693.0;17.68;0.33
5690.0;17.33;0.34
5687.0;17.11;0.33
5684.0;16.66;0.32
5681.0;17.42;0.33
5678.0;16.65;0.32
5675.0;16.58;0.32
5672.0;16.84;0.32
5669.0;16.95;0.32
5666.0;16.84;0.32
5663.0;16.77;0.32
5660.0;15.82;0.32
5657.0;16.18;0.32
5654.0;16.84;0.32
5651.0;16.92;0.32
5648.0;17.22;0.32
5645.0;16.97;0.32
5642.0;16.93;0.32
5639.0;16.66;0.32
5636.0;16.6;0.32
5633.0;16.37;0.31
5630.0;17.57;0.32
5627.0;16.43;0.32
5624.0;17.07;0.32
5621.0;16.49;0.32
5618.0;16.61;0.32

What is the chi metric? 2.91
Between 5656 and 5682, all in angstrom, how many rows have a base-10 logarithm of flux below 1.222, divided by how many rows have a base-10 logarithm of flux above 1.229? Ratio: 2.00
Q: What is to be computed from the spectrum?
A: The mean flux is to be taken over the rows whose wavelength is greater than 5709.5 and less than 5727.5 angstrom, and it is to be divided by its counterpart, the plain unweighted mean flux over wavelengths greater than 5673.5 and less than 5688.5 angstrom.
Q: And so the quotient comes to 1.00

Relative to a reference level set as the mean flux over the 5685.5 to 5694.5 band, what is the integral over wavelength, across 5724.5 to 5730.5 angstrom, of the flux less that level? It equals 1.9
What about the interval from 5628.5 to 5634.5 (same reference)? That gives -2.4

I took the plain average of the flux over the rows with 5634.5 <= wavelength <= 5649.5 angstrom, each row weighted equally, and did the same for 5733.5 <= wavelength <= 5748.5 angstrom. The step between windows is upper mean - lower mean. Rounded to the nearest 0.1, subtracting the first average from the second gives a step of 0.0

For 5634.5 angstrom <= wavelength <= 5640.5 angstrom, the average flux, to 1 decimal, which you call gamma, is 16.6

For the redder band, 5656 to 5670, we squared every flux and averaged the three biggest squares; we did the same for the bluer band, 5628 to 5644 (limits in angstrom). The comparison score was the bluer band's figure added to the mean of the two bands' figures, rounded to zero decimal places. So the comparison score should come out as 578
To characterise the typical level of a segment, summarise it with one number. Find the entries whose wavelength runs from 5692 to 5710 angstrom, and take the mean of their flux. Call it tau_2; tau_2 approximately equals 16.9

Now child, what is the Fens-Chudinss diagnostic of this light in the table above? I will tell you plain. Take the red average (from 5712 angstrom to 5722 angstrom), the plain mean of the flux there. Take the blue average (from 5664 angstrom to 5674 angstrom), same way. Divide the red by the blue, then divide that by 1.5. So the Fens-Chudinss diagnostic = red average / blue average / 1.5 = 0.662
